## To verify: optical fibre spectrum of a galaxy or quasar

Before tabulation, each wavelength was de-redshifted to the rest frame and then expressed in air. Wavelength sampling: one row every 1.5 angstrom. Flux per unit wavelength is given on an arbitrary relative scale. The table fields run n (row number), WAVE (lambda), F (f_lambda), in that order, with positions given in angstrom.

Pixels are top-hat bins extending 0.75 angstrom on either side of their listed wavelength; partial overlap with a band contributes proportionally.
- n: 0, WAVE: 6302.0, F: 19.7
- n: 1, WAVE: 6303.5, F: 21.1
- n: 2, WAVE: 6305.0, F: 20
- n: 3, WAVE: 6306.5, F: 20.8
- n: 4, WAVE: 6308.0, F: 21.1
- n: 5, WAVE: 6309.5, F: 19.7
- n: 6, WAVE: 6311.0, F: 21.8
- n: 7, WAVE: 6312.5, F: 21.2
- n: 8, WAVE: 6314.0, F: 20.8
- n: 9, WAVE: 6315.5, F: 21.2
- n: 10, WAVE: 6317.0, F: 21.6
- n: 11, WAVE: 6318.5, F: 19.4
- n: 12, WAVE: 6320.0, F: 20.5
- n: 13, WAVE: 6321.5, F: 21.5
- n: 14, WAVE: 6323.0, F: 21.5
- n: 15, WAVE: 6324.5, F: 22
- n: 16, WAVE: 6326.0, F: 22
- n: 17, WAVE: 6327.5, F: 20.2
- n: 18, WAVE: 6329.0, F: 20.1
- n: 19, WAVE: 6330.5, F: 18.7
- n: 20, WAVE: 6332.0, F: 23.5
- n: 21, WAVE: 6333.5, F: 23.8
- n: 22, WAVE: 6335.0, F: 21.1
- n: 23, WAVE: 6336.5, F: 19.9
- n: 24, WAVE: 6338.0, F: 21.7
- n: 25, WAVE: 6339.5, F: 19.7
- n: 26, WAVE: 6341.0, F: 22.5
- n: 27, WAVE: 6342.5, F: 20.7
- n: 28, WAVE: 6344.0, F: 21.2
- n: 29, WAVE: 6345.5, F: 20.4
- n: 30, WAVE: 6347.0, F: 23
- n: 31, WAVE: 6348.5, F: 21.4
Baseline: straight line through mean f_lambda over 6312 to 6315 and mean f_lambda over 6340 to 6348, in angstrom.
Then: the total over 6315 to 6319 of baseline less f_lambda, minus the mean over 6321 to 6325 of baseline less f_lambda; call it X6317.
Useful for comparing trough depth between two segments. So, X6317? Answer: 1.5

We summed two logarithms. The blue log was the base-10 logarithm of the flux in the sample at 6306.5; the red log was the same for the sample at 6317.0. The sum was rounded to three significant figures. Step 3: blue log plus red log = 2.65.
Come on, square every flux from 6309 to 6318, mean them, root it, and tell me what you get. 21.1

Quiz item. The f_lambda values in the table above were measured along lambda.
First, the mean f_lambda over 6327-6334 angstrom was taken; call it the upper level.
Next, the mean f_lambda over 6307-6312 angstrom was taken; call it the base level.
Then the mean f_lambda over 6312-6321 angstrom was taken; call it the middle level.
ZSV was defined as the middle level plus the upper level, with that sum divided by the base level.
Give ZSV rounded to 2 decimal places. 2.01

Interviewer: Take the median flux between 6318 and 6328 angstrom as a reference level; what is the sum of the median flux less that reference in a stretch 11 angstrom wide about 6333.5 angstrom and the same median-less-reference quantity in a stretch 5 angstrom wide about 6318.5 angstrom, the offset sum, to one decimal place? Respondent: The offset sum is -1.4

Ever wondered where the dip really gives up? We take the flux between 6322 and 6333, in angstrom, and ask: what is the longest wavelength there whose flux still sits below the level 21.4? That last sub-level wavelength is 6330.5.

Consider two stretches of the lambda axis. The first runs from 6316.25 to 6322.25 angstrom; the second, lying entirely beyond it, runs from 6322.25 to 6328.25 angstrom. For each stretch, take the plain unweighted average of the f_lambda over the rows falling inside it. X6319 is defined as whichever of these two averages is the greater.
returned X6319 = 21.4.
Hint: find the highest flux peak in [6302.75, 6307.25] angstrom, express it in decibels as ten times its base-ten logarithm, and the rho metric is 13.2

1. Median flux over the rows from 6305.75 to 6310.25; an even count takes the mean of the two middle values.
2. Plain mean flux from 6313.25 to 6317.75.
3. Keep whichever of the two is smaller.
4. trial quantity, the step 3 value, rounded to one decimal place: 20.8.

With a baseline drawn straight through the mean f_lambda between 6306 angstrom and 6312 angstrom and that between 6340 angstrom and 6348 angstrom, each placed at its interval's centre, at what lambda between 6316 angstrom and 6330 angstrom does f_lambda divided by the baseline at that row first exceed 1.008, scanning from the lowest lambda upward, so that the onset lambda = 6317.0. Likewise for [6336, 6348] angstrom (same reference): 6338.0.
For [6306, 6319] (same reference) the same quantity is 6308.0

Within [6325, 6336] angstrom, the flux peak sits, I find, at 6333.5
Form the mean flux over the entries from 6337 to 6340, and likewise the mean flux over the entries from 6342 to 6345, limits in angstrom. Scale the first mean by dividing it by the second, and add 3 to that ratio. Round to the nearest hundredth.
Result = 3.99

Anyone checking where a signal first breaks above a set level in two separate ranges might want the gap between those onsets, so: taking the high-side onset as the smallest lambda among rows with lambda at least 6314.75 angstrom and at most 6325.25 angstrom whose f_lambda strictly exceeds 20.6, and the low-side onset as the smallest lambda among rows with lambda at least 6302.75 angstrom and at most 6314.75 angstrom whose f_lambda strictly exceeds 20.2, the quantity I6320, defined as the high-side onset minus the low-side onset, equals 12.0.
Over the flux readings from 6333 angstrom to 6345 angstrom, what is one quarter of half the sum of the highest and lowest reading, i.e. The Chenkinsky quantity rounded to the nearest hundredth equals 5.44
